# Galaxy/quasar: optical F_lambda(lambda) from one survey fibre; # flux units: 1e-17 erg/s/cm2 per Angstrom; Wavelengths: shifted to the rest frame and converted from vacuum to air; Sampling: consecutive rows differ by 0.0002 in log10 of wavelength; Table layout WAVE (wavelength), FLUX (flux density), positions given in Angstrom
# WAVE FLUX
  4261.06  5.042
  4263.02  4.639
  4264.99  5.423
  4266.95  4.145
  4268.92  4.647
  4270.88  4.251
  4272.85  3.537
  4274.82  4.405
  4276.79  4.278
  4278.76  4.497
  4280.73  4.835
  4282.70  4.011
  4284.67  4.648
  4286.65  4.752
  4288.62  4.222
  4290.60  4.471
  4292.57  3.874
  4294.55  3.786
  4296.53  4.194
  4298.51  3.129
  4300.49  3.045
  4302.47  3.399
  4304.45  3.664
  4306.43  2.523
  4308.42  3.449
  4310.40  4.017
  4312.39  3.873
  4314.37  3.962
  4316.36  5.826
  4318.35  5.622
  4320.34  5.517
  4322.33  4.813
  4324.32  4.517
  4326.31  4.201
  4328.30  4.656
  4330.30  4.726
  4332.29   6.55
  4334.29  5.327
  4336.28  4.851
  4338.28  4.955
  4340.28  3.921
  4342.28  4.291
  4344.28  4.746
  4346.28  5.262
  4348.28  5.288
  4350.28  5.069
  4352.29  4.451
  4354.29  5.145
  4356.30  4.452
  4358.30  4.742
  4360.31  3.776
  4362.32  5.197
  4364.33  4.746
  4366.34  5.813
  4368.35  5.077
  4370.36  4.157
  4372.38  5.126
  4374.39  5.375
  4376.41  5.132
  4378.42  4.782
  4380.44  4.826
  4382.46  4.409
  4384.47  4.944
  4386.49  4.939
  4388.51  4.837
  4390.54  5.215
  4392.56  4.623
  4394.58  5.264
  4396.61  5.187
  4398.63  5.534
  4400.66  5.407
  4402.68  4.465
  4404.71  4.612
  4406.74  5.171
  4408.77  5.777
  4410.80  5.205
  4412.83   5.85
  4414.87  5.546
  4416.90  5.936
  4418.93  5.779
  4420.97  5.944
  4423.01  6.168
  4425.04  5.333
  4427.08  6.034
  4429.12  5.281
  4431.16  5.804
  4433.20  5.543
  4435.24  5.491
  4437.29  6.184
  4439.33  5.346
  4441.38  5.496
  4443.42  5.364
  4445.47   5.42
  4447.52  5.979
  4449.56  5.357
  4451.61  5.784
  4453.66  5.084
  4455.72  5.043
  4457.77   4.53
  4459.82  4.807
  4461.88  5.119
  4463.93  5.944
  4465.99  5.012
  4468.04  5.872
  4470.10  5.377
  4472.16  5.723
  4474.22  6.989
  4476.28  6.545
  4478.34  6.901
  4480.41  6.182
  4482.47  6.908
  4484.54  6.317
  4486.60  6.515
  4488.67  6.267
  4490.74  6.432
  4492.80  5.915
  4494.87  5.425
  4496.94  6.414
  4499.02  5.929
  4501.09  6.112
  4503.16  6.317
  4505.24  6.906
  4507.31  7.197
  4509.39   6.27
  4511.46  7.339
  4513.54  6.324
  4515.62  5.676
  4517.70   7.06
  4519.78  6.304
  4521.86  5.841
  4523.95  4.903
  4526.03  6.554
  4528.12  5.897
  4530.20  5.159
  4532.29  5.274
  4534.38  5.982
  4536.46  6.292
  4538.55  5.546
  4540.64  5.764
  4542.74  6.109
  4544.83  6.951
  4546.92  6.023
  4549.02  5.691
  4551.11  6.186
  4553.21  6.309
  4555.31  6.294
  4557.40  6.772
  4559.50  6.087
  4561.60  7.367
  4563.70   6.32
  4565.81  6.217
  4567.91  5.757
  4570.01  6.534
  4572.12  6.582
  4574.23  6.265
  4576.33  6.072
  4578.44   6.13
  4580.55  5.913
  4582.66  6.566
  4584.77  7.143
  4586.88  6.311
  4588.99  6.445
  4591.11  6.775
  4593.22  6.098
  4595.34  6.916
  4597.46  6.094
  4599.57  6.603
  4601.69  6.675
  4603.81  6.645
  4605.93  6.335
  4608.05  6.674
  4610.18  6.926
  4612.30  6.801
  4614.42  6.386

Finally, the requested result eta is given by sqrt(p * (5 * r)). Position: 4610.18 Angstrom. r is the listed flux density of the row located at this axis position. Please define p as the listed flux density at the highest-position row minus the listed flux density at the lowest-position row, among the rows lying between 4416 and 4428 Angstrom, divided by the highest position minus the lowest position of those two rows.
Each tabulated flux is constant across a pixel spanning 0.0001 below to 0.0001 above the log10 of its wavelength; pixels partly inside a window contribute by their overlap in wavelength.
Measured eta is 0.6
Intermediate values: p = 0.010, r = 6.926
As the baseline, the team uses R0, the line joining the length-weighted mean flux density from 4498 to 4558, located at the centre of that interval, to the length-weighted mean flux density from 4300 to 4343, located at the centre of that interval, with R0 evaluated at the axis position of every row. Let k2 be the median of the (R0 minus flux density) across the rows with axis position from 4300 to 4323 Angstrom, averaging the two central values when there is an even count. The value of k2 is 0.5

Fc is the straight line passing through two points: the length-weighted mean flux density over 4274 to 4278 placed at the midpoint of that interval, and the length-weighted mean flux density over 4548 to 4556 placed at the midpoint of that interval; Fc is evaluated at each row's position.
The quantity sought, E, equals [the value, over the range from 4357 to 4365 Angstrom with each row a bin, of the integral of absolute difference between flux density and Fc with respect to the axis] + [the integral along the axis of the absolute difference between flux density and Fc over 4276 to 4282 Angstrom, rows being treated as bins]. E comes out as 4.9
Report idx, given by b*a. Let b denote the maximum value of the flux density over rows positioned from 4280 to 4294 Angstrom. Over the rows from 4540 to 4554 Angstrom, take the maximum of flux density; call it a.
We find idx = 34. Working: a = 6.951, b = 4.835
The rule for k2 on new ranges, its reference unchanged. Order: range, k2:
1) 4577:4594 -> 0.3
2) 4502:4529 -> -0.3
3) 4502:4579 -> 0.2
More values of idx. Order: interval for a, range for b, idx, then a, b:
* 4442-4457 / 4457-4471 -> 36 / 5.979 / 5.944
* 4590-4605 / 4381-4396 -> 36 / 6.916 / 5.264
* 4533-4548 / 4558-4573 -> 51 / 6.951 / 7.367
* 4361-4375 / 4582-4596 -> 42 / 5.813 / 7.143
